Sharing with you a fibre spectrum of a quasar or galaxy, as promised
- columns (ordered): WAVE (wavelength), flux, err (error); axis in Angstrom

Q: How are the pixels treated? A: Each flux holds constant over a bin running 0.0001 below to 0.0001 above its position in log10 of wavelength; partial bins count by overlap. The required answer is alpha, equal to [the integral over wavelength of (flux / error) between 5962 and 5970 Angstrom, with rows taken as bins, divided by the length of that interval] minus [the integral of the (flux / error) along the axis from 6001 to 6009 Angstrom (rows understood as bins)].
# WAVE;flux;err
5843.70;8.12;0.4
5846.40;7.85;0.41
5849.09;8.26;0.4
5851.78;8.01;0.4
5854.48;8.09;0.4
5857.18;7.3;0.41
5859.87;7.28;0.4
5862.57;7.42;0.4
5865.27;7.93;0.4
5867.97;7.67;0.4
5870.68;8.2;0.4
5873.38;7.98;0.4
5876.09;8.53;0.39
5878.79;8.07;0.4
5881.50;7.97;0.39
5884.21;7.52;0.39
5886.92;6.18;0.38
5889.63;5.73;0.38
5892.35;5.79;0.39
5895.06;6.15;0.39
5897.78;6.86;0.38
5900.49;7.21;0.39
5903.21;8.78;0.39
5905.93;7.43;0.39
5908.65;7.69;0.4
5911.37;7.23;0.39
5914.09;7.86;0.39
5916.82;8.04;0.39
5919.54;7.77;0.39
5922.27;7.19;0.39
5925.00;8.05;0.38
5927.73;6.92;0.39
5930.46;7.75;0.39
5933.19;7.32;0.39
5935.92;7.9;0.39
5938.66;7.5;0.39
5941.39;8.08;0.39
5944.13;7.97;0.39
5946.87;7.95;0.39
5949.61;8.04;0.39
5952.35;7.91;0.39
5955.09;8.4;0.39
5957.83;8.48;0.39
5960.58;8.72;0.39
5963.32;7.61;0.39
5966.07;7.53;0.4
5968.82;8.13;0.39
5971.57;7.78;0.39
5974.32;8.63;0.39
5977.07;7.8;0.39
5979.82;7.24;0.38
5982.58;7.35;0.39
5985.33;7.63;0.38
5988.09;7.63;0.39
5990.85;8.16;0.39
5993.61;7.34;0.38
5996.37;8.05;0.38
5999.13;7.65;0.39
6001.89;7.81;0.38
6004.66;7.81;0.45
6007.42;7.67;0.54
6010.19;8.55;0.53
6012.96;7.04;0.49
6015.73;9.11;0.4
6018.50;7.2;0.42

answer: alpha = -117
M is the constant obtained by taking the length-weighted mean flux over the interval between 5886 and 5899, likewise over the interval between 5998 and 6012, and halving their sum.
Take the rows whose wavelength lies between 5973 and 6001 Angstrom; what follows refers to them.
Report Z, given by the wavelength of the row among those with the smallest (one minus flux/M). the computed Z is 5974.32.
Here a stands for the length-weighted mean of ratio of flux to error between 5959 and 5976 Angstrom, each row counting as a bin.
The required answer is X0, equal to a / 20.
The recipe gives 1.03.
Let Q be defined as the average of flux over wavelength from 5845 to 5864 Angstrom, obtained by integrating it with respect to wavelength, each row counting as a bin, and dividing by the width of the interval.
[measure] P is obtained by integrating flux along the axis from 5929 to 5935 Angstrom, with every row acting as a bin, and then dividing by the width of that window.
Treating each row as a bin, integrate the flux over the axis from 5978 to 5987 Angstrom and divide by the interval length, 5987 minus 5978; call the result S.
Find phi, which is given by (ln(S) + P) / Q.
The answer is 1.23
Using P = 7.56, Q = 7.75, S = 7.4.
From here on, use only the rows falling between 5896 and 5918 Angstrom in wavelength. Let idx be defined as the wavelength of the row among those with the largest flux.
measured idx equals 5903.21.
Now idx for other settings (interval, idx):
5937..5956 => 5955.09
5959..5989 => 5960.58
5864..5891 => 5876.09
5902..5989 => 5903.21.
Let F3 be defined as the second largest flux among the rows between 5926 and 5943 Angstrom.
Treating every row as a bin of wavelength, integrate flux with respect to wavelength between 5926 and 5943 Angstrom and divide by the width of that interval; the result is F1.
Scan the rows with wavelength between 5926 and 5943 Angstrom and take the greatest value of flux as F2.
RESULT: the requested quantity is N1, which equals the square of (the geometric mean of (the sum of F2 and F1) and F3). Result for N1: 124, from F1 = 7.59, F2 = 8.08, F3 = 7.9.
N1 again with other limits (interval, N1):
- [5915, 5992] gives 143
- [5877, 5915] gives 129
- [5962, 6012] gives 140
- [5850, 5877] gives 134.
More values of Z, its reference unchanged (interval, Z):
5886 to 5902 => 5900.49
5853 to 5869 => 5854.48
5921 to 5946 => 5941.39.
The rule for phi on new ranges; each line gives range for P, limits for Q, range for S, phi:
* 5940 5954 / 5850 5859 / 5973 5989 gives 1.29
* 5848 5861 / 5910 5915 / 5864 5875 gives 1.31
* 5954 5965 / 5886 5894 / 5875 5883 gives 1.76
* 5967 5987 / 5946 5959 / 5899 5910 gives 1.21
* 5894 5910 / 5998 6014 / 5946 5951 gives 1.22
